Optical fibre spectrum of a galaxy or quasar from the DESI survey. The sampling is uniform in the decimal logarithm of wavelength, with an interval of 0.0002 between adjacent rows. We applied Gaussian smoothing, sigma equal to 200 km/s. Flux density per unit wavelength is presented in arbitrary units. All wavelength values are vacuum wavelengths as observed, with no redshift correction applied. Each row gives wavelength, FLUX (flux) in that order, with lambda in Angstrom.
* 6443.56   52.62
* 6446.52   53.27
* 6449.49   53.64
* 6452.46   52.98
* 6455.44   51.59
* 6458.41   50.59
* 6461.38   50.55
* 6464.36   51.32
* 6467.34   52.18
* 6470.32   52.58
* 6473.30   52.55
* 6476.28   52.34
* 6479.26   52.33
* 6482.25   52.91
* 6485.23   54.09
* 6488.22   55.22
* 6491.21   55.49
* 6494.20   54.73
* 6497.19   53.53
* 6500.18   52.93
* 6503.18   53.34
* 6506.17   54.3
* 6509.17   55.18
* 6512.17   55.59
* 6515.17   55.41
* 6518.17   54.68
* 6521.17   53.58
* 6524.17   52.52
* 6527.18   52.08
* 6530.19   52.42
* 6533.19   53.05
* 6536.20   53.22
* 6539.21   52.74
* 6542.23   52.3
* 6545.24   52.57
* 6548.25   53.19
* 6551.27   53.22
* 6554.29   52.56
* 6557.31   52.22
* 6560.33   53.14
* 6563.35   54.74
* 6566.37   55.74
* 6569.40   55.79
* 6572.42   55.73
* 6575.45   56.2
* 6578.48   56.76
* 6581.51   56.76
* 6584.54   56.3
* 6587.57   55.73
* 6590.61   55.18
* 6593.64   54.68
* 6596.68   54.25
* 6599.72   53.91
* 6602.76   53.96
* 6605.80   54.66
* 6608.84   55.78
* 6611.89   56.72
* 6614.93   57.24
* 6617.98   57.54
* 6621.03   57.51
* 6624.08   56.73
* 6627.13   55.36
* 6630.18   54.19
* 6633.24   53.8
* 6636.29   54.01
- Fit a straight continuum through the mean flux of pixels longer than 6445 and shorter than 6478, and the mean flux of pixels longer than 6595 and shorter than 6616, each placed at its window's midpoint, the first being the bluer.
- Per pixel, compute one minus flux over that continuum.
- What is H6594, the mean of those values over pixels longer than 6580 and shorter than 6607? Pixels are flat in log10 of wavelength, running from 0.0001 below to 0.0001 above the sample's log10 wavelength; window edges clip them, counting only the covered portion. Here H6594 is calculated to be -0.002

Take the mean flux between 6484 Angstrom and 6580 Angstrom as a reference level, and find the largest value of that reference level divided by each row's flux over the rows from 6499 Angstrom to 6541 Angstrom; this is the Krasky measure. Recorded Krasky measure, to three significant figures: 1.04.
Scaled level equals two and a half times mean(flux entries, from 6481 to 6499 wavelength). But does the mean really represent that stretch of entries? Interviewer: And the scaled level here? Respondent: 136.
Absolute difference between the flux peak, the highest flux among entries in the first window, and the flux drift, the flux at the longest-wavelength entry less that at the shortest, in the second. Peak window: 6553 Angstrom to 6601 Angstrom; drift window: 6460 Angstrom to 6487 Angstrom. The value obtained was 53.2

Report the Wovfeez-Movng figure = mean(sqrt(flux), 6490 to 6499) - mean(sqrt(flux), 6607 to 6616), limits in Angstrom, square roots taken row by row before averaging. -0.13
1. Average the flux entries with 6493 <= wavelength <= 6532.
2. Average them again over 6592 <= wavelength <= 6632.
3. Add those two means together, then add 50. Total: 159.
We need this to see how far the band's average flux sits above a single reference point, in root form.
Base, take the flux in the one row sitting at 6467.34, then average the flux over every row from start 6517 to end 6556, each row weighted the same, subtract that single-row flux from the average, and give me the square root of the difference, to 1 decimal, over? 0.9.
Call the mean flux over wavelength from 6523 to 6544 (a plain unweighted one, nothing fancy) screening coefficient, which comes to 52.6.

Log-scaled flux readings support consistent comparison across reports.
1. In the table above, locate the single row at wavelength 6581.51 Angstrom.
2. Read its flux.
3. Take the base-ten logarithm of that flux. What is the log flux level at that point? 1.75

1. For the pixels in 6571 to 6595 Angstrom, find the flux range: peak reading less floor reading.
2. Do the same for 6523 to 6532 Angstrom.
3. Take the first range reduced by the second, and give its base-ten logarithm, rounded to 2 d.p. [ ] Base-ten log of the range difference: 0.21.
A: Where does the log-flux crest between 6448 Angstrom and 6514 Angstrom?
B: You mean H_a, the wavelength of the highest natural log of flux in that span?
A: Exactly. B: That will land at 6512.17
